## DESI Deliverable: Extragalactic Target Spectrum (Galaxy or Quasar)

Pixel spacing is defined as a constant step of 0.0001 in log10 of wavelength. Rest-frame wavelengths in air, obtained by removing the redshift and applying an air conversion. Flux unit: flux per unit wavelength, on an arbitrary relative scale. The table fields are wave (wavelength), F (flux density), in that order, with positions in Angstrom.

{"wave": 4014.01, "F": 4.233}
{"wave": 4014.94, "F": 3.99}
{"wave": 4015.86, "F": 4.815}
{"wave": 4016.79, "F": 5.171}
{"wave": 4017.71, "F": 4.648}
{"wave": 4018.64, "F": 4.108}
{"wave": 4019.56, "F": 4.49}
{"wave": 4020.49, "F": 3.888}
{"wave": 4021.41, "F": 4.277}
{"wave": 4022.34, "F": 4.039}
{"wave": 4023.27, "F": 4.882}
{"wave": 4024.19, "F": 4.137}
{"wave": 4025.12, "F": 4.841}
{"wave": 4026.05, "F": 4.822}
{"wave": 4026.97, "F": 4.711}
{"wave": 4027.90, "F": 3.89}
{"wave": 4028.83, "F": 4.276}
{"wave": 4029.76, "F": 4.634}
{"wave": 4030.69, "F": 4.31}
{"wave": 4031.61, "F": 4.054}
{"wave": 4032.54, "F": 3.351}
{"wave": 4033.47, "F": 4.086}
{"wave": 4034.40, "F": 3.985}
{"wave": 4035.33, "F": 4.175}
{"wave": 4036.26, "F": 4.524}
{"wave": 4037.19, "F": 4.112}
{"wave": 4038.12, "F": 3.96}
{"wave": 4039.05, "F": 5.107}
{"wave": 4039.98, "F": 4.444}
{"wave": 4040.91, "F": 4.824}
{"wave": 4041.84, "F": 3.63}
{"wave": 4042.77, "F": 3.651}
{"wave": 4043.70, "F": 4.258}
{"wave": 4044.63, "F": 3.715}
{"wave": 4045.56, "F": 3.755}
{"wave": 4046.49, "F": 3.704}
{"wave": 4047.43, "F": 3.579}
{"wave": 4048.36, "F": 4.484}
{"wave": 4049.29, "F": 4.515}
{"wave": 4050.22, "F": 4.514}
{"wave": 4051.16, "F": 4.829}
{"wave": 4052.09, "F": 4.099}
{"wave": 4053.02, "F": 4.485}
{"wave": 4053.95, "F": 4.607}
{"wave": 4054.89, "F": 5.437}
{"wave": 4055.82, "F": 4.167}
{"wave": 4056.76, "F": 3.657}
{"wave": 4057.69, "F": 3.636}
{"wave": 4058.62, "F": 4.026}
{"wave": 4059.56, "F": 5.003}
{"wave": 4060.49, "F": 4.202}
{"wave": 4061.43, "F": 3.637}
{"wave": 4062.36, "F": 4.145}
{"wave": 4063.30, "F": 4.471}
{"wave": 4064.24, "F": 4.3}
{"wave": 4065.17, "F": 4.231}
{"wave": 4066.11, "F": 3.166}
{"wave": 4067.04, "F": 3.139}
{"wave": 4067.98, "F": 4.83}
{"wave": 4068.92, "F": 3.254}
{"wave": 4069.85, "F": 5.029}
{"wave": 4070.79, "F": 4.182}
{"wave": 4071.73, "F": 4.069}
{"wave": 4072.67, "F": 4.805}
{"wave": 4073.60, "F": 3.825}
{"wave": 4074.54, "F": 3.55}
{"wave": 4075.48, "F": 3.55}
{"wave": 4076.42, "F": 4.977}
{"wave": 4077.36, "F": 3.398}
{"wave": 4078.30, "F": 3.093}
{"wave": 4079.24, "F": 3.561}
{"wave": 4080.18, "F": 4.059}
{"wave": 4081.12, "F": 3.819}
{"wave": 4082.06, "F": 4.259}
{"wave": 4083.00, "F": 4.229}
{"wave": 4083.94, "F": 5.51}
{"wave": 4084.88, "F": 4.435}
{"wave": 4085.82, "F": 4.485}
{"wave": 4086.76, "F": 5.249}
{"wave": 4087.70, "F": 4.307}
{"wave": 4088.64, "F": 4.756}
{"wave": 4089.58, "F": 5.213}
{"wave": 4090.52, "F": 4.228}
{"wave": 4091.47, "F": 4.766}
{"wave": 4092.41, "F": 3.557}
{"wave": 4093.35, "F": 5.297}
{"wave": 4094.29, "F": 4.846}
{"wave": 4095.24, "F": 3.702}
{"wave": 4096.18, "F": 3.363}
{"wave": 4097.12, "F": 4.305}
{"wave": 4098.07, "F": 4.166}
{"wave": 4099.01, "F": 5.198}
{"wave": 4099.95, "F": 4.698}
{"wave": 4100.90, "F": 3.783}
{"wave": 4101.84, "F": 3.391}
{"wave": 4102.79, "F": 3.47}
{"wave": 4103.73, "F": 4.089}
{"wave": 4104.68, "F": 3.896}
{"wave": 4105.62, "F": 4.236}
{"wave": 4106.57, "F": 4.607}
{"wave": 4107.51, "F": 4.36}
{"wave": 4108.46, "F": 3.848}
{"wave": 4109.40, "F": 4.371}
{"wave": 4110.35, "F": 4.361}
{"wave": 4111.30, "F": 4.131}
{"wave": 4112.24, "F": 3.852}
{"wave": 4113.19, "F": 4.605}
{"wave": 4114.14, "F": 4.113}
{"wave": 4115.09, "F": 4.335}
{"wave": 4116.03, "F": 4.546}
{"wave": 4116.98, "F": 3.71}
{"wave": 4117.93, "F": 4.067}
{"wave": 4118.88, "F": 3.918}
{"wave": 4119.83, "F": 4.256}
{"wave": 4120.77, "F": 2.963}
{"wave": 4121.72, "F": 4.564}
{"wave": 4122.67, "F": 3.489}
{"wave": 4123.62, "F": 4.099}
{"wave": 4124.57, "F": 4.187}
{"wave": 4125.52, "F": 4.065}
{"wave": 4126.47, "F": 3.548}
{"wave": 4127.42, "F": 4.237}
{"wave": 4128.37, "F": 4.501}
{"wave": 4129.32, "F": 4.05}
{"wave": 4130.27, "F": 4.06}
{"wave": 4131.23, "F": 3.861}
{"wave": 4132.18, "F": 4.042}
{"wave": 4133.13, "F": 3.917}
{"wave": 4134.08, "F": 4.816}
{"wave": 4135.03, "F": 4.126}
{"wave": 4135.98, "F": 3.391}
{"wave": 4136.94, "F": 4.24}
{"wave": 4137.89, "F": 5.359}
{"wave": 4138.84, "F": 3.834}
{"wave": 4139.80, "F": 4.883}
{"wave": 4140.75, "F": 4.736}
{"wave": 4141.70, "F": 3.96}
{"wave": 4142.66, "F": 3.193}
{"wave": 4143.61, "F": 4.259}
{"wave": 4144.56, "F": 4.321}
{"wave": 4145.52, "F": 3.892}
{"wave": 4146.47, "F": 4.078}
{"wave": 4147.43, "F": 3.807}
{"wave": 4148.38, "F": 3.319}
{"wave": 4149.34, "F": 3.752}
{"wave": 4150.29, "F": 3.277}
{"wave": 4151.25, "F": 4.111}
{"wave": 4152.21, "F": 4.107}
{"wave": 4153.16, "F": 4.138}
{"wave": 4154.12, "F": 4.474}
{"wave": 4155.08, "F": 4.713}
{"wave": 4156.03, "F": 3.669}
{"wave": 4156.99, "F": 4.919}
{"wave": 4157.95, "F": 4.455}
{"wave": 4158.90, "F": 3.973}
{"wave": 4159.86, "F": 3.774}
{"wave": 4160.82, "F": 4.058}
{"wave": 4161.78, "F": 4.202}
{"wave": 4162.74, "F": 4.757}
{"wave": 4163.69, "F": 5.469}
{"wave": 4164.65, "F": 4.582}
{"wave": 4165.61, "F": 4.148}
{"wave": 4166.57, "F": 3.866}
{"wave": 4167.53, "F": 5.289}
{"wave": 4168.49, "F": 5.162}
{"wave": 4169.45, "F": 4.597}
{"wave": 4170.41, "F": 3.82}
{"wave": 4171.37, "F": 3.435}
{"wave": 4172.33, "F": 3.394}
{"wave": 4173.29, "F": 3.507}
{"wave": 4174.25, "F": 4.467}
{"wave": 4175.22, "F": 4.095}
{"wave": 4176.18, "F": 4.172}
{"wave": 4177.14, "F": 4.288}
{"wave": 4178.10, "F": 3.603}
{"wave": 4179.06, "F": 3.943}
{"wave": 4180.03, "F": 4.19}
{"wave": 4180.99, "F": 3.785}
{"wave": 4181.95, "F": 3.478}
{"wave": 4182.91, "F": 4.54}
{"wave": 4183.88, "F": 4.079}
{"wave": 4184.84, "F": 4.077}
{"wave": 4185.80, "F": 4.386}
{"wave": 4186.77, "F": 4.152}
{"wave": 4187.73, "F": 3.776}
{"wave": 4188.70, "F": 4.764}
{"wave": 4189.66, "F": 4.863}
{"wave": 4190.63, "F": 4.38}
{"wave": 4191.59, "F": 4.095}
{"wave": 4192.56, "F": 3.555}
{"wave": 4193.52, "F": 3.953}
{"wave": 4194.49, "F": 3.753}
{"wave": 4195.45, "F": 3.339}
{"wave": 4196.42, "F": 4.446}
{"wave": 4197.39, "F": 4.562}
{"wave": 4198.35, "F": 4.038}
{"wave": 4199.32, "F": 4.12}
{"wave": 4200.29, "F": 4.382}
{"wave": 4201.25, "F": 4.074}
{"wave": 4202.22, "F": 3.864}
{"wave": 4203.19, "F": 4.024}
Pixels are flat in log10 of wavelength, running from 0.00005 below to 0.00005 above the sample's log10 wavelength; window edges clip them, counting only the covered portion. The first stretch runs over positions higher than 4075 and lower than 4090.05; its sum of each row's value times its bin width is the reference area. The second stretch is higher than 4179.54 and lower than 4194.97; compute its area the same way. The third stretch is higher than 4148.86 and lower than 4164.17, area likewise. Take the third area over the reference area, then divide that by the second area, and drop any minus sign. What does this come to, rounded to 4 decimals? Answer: 0.0158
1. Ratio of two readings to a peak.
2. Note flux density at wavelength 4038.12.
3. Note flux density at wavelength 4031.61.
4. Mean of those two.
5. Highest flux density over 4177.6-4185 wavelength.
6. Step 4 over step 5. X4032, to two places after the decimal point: 0.88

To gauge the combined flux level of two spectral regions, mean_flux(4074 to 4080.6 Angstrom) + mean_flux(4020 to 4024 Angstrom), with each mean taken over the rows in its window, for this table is 8.0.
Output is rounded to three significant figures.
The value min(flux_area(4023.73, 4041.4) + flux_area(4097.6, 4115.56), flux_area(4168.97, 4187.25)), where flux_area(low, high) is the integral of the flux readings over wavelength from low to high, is 73.1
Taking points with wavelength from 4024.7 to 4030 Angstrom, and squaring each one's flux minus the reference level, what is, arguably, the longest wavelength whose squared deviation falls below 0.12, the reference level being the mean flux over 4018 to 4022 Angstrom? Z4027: 4028.83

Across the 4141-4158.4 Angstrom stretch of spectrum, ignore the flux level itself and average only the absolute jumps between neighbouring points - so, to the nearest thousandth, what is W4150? 0.493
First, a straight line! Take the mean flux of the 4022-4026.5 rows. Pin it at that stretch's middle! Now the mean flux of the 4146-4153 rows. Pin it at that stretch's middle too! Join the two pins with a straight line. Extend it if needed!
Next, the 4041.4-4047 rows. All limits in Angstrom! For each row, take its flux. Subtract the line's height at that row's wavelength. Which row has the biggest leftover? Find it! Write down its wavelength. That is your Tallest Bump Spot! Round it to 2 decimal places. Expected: 4043.70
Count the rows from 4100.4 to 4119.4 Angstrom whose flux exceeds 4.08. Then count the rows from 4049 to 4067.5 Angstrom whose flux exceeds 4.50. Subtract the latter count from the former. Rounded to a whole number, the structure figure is 5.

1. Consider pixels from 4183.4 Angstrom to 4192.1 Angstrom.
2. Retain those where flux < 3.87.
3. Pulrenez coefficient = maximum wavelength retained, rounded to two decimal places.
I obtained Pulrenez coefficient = 4187.73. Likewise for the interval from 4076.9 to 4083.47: 4081.12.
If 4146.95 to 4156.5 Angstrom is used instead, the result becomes 4156.03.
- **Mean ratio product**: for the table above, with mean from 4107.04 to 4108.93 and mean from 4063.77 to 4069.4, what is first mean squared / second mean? 4.4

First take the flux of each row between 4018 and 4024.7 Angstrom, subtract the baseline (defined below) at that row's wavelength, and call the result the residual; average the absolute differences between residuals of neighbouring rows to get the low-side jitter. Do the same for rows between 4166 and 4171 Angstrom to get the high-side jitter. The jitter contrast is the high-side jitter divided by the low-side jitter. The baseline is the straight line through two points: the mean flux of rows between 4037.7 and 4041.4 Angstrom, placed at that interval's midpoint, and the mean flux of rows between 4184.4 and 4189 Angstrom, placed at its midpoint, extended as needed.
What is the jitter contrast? 1.4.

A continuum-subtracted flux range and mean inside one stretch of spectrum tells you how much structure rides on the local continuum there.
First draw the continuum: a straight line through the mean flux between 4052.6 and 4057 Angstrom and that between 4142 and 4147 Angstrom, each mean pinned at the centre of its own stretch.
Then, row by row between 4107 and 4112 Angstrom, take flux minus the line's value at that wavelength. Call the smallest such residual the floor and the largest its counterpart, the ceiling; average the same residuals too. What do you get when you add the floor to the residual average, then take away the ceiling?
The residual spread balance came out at -0.5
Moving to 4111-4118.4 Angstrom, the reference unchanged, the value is -0.8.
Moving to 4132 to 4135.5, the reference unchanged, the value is -0.7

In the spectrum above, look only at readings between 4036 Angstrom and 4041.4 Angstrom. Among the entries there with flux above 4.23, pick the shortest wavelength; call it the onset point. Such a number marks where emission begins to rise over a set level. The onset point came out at 4036.26 Angstrom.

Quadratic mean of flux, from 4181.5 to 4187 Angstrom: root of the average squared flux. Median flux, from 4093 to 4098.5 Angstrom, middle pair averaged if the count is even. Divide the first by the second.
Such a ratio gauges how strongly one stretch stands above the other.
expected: 0.98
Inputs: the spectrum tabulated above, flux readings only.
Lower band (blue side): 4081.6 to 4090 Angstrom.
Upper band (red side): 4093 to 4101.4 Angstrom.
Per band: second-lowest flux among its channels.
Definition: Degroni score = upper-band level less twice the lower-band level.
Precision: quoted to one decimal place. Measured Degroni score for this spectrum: -4.8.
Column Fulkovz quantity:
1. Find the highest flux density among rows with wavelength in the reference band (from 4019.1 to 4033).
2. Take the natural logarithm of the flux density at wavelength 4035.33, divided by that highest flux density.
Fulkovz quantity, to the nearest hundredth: -0.16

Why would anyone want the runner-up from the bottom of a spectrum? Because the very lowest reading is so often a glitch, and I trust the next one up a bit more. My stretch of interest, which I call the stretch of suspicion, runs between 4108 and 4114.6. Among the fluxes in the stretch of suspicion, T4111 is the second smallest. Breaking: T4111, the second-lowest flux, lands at 3.852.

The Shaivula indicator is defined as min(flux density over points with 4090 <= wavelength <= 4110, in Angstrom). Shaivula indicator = 3.363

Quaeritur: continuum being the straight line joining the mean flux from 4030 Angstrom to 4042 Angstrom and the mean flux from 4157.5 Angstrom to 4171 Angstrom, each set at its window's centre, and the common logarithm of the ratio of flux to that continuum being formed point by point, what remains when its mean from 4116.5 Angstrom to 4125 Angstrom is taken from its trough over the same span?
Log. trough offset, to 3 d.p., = -0.118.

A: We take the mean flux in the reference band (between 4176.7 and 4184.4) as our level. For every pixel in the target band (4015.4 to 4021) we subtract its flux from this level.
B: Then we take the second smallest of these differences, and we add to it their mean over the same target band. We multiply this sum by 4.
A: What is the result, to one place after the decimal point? -5.4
